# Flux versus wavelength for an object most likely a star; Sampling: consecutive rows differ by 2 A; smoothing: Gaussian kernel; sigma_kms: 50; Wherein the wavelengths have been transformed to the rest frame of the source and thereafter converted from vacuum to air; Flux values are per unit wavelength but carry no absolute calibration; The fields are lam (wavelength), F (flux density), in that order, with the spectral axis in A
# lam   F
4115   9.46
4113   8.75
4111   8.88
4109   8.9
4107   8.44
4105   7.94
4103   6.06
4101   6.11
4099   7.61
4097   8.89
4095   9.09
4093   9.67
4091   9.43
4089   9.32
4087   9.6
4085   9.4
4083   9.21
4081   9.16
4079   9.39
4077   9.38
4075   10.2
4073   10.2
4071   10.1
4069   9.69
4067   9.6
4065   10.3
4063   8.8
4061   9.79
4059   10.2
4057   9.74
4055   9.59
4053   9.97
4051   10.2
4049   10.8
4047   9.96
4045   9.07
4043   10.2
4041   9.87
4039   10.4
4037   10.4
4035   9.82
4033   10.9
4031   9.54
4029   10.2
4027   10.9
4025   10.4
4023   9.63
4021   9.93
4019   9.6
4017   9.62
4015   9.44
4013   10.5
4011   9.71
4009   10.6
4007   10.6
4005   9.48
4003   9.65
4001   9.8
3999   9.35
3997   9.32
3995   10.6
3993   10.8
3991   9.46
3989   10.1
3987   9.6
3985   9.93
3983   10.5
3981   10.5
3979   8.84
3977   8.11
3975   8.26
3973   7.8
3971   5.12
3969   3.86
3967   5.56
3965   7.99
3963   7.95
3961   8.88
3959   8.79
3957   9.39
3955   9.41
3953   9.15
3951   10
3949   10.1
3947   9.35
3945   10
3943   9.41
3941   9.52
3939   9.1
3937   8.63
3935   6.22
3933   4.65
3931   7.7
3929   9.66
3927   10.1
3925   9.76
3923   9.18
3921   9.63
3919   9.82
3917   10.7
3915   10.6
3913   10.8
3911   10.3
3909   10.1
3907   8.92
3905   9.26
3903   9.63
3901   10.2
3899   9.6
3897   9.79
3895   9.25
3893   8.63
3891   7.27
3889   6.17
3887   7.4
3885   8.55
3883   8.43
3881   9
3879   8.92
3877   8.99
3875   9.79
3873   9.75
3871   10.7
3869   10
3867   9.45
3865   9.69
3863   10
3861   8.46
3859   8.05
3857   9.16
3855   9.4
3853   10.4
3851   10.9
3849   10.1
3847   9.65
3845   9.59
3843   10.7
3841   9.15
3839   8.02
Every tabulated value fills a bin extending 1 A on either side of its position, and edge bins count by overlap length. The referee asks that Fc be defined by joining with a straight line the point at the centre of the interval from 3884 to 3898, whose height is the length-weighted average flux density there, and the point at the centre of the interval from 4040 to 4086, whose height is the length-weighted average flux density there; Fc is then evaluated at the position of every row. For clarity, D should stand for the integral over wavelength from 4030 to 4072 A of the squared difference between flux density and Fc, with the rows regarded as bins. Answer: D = 15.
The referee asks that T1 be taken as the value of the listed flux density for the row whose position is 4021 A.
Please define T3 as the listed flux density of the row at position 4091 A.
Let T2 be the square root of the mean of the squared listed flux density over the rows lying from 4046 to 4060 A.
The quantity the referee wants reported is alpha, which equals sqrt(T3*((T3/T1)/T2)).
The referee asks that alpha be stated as 0.94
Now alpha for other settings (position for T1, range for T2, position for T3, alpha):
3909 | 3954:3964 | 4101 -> 0.64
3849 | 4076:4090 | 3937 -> 0.89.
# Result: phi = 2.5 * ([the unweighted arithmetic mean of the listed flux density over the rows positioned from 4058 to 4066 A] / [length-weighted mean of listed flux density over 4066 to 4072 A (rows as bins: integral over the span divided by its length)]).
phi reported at 2.49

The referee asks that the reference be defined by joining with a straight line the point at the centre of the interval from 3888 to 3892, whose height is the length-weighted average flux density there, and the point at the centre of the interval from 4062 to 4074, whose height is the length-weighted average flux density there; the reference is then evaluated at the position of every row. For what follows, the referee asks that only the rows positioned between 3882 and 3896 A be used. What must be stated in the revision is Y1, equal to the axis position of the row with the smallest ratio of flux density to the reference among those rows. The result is 3889 A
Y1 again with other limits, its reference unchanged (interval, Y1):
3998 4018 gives 4015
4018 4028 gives 4023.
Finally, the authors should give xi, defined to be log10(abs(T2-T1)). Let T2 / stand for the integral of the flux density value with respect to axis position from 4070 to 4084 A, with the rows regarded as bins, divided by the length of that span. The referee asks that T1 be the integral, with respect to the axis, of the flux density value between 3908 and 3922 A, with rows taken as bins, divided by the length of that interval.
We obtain -0.2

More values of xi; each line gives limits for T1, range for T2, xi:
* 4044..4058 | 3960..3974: 0.5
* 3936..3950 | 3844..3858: -0.4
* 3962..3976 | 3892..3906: 0.5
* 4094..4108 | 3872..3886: 0.1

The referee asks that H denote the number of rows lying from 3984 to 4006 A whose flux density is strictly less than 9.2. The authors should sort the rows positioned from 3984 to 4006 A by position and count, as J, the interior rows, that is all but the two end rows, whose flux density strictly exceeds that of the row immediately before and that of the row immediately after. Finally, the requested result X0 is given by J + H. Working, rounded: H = 0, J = 3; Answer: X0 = 3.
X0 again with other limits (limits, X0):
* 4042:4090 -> 8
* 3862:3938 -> 24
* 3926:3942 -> 5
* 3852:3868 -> 4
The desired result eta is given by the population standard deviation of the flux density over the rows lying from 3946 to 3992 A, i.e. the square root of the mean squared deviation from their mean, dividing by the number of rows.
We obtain 1.7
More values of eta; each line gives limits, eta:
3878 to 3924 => 1.1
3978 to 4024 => 0.5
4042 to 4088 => 0.5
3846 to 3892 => 1.1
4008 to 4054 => 0.5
